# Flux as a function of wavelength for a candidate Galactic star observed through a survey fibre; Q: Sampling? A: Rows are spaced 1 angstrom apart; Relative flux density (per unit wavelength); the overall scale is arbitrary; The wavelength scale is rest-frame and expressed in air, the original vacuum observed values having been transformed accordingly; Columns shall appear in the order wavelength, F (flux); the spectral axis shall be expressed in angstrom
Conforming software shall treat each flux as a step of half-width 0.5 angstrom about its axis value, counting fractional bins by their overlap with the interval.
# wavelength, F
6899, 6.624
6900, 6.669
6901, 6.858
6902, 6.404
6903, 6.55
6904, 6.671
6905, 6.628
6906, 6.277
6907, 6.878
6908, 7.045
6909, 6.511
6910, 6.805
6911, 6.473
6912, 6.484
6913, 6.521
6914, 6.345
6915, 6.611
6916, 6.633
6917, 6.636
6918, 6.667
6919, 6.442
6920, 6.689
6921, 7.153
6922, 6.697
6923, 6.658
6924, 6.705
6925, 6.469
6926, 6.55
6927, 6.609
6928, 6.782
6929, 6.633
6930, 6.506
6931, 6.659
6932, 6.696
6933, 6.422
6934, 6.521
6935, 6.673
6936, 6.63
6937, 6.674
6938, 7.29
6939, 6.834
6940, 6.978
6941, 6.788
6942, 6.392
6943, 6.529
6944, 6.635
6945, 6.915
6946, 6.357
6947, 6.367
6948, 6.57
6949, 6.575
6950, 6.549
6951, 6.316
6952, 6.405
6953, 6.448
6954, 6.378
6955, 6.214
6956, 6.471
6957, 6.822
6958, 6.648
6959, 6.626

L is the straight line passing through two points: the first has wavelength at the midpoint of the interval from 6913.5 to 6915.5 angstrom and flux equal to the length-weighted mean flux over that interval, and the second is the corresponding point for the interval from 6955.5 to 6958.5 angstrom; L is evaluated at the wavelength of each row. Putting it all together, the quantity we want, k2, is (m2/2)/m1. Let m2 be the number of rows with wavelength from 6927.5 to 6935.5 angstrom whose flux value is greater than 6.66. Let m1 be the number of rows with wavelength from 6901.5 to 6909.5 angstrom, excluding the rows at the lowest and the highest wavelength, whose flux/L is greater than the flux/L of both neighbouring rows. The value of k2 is 0.75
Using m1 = 2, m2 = 3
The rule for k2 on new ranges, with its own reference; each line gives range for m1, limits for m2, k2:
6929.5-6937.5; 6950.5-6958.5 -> 0.25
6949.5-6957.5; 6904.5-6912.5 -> 1.50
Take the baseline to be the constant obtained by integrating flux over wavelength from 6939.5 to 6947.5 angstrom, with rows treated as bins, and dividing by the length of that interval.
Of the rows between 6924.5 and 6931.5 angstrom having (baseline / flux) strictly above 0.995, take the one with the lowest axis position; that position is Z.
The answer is 6925 angstrom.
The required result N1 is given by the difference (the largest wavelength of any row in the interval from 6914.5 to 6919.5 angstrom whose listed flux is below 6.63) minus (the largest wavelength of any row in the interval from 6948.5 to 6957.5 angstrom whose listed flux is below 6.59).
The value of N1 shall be -37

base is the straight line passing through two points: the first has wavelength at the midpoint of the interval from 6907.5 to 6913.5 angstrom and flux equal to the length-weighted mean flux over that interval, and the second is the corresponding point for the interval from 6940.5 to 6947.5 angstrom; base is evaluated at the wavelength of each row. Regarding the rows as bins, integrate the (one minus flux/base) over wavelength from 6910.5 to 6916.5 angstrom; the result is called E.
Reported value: 0.11 angstrom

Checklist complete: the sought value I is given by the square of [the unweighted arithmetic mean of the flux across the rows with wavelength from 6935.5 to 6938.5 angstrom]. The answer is 47.1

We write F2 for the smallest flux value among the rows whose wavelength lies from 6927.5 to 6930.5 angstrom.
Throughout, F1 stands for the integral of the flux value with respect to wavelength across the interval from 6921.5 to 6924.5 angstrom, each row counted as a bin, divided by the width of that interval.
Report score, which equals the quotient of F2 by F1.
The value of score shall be 0.973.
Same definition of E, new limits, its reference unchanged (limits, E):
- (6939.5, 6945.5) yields -0.12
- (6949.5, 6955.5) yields 0.15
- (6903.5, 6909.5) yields -0.02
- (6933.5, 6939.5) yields -0.17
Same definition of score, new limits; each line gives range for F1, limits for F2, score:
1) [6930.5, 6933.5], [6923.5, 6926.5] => 0.981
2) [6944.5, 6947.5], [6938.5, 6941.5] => 1.037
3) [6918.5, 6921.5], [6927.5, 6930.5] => 0.962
